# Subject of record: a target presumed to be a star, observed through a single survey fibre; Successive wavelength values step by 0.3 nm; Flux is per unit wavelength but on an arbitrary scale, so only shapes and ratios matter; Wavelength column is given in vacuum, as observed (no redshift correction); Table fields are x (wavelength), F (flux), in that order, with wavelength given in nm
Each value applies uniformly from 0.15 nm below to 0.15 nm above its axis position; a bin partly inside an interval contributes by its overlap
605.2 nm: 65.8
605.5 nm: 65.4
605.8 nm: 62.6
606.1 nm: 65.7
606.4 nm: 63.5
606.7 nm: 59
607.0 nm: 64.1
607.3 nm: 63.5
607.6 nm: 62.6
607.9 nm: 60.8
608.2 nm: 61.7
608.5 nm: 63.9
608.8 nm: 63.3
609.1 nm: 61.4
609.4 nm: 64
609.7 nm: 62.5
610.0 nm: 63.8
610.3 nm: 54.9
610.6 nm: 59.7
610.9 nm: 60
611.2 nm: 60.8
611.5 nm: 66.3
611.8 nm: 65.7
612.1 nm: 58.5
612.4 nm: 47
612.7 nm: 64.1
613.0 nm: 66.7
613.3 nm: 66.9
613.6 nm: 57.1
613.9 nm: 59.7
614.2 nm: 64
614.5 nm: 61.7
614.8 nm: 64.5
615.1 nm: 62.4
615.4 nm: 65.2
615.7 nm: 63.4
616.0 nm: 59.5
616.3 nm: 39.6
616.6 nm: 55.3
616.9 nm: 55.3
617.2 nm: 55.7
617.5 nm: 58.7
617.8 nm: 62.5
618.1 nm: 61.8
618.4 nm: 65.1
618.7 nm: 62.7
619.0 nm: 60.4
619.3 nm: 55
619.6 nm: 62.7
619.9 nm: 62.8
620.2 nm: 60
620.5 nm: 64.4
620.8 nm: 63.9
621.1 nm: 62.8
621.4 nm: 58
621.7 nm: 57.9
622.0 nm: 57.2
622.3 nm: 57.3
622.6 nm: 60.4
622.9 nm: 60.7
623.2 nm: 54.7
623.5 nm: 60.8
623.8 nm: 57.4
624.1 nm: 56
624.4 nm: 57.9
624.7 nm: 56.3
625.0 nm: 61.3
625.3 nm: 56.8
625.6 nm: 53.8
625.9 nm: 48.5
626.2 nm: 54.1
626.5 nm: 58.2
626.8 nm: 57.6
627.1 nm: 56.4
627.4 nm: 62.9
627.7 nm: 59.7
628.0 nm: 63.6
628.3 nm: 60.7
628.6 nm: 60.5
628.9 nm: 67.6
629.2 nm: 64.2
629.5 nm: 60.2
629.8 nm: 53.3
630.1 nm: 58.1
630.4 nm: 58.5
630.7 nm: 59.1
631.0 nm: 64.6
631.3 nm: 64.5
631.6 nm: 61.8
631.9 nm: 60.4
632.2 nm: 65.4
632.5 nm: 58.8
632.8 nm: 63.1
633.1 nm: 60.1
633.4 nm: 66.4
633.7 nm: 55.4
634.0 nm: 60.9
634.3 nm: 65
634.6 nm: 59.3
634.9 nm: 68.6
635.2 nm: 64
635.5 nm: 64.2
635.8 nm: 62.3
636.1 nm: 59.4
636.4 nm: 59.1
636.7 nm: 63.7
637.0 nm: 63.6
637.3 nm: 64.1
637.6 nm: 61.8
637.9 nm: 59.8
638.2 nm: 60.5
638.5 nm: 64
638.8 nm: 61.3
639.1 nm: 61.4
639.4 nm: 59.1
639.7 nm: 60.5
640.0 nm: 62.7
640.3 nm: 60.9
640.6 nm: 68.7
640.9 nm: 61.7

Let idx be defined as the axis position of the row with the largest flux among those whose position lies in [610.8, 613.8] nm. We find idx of 613.3 nm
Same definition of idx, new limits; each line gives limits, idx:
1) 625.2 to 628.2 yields 628.0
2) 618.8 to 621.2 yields 620.5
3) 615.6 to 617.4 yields 615.7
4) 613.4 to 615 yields 614.8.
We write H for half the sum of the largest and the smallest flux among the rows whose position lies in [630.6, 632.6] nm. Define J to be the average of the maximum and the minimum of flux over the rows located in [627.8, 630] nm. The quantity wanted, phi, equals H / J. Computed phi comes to 1.027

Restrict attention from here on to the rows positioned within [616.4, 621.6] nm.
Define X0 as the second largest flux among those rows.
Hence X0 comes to 64.4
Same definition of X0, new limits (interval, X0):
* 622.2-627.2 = 60.8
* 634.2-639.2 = 65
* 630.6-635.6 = 66.4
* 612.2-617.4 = 66.7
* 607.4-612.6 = 65.7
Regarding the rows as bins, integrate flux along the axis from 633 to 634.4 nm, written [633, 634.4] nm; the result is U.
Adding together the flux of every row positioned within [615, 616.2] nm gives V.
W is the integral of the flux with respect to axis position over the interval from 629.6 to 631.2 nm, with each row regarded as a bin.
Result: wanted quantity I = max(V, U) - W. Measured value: 156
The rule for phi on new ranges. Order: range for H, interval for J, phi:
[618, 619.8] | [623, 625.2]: 1.035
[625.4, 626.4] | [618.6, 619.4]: 0.872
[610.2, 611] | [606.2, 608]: 0.933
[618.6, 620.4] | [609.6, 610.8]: 0.992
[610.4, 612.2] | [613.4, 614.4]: 1.031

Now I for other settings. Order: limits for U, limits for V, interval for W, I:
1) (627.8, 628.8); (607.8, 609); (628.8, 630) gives 177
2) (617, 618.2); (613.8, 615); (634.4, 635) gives 212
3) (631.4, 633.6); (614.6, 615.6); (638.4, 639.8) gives 106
